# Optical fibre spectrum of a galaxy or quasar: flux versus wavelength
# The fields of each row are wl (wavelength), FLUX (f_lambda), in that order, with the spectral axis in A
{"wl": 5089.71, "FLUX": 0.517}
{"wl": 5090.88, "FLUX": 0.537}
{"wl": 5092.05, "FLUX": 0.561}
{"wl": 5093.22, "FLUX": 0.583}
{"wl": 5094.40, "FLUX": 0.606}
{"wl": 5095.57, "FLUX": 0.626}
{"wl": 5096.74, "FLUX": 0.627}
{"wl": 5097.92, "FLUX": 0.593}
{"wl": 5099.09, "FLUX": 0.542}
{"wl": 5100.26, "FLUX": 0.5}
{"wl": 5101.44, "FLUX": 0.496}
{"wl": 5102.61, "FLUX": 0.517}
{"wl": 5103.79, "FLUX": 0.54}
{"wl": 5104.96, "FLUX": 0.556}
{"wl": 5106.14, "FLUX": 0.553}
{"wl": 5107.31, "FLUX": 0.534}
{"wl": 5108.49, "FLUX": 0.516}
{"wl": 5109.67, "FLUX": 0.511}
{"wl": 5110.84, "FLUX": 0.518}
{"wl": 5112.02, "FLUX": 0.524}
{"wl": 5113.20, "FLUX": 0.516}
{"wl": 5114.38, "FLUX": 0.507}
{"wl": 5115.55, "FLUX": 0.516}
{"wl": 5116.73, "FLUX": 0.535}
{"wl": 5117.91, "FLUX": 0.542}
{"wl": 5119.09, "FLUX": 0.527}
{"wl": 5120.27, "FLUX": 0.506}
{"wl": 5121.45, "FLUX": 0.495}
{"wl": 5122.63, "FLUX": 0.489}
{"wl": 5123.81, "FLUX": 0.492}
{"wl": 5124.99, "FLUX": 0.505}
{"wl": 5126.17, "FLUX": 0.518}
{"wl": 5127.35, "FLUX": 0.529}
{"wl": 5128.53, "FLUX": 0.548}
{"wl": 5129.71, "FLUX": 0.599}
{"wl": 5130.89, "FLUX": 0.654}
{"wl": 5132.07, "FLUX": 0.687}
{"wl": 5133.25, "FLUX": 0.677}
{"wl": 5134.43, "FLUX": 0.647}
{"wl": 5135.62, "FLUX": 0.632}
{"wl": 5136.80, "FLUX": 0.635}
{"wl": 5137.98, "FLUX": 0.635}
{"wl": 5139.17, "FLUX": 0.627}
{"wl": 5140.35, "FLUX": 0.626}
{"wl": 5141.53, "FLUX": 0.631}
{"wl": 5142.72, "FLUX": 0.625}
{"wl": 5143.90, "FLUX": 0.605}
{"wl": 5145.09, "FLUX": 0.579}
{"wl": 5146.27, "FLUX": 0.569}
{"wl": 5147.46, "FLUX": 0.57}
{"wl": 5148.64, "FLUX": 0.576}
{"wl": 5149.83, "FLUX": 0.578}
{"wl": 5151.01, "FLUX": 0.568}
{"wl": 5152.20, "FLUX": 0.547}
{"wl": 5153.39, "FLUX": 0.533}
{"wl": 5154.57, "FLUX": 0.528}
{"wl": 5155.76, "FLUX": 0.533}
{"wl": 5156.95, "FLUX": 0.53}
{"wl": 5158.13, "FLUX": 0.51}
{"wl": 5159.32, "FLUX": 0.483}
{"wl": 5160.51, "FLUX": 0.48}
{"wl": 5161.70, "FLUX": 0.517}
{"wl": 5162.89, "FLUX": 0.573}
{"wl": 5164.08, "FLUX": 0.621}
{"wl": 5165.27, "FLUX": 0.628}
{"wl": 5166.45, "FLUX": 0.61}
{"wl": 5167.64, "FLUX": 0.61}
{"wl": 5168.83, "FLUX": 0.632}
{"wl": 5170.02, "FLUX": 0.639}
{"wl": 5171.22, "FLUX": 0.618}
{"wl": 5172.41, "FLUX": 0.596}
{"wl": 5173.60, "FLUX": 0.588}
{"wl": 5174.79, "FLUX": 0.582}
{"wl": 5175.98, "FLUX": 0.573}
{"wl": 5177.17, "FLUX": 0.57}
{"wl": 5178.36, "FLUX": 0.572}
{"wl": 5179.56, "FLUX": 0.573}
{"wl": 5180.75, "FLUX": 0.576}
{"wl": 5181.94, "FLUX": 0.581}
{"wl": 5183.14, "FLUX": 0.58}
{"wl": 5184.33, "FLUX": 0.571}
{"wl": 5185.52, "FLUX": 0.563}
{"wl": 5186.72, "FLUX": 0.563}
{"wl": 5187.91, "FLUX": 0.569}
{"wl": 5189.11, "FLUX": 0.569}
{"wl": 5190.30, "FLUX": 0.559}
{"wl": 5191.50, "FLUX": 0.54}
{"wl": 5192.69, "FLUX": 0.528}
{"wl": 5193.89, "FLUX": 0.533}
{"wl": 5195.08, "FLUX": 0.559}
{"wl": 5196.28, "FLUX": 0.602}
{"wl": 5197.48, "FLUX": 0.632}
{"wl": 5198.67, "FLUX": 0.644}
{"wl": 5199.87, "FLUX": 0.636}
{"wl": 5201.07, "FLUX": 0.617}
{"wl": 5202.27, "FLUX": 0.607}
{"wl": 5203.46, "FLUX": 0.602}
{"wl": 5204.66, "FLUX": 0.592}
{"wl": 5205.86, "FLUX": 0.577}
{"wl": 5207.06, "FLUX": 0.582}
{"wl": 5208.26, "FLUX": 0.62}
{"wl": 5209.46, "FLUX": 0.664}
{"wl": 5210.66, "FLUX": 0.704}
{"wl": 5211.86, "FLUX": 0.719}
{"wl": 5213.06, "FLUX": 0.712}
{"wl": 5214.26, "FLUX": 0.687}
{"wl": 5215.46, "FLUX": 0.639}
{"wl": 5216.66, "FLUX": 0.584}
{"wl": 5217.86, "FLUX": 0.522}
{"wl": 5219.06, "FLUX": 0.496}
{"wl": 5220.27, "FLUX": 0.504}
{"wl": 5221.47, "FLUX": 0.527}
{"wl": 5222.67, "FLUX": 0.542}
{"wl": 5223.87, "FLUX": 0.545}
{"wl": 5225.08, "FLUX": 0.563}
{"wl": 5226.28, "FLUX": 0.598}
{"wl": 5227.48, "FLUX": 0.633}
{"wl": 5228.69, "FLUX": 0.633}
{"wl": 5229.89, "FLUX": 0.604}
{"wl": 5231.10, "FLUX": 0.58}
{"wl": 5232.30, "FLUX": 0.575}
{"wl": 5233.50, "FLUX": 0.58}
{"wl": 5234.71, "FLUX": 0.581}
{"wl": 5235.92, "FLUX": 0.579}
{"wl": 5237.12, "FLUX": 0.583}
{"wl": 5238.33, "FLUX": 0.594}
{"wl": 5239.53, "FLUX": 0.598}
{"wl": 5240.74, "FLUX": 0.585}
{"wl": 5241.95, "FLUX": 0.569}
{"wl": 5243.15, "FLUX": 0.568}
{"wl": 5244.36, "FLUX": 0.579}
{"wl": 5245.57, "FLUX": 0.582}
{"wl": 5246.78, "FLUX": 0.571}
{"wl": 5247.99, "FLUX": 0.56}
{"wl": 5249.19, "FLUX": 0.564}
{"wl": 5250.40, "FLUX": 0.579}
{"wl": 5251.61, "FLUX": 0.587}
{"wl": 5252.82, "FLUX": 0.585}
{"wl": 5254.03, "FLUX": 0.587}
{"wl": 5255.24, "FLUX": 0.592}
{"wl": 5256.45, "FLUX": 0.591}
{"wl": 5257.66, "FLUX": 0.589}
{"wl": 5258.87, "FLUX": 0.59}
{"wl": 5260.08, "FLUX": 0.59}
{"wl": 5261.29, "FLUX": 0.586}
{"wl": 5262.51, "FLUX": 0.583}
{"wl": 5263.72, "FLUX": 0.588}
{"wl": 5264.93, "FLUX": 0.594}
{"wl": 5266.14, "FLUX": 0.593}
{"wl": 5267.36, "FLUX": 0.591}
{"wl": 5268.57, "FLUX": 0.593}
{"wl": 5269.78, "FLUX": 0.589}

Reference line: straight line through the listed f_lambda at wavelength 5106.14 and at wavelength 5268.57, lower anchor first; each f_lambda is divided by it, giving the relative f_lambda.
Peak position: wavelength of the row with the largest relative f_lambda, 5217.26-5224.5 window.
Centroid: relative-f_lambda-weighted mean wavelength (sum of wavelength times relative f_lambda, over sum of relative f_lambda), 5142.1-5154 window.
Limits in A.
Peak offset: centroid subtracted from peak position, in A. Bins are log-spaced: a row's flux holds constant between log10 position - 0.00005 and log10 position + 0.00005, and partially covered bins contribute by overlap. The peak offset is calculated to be 76.0 A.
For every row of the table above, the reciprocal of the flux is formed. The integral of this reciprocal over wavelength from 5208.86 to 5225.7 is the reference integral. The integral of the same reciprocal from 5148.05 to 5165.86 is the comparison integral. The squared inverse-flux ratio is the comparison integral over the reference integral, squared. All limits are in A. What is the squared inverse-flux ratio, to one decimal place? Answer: 1.3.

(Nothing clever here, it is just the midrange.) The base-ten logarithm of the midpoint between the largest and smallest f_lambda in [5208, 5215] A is -0.174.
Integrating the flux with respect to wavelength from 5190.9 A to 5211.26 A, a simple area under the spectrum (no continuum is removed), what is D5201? 12.3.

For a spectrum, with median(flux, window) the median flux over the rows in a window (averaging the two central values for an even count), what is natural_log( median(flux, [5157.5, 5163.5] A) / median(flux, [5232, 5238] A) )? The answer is -0.13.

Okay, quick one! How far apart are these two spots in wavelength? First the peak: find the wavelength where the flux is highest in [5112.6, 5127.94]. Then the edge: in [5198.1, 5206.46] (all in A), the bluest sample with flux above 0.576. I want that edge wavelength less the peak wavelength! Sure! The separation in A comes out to 80.8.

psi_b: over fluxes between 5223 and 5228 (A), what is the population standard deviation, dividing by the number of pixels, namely 0.034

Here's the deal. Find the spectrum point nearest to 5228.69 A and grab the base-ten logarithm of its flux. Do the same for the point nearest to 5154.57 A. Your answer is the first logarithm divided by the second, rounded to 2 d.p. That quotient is 0.72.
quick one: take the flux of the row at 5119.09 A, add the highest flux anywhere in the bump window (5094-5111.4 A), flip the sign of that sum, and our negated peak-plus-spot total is -1.15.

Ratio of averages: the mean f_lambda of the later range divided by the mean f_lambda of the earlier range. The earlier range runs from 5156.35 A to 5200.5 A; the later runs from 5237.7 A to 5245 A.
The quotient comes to 1.01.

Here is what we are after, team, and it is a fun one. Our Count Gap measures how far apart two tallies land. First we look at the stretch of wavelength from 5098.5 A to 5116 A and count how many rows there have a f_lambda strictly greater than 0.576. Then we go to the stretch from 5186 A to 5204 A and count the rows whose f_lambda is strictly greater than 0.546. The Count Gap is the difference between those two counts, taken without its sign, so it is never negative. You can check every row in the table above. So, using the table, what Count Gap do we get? 12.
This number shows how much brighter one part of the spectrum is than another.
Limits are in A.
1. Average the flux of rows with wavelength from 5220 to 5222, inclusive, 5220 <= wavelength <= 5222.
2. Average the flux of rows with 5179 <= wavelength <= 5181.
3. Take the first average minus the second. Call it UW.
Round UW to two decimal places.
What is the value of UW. -0.06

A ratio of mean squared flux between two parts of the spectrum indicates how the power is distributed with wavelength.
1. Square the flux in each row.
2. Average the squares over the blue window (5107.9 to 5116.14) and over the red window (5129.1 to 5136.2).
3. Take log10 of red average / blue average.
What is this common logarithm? 0.20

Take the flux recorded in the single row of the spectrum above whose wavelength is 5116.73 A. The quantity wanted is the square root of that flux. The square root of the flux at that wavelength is 0.731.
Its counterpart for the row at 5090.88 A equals 0.733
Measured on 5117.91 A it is 0.736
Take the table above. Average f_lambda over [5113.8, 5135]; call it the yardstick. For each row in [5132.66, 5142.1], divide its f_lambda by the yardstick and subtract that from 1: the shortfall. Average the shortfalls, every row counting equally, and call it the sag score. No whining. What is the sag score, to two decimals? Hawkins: -0.15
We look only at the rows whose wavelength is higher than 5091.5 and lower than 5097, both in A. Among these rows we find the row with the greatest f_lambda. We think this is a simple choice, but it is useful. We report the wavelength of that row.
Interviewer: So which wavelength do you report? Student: 5096.74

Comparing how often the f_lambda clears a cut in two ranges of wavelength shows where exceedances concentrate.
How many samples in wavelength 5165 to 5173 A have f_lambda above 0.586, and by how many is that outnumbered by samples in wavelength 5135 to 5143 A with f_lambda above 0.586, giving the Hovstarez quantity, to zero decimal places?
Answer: 0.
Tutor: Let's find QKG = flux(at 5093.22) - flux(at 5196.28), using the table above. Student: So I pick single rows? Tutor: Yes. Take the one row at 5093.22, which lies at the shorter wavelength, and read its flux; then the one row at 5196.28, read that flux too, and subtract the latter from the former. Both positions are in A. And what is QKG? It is -0.019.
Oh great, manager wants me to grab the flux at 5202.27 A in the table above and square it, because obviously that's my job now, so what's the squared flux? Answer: 0.37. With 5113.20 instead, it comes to 0.27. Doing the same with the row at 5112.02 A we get 0.27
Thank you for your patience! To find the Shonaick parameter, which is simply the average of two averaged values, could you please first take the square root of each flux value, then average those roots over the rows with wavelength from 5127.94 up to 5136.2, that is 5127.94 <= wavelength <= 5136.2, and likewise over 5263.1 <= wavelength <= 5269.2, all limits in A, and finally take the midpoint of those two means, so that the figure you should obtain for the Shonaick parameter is 0.783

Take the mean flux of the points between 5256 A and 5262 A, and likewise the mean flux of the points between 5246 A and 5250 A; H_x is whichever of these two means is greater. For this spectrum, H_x 0.589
